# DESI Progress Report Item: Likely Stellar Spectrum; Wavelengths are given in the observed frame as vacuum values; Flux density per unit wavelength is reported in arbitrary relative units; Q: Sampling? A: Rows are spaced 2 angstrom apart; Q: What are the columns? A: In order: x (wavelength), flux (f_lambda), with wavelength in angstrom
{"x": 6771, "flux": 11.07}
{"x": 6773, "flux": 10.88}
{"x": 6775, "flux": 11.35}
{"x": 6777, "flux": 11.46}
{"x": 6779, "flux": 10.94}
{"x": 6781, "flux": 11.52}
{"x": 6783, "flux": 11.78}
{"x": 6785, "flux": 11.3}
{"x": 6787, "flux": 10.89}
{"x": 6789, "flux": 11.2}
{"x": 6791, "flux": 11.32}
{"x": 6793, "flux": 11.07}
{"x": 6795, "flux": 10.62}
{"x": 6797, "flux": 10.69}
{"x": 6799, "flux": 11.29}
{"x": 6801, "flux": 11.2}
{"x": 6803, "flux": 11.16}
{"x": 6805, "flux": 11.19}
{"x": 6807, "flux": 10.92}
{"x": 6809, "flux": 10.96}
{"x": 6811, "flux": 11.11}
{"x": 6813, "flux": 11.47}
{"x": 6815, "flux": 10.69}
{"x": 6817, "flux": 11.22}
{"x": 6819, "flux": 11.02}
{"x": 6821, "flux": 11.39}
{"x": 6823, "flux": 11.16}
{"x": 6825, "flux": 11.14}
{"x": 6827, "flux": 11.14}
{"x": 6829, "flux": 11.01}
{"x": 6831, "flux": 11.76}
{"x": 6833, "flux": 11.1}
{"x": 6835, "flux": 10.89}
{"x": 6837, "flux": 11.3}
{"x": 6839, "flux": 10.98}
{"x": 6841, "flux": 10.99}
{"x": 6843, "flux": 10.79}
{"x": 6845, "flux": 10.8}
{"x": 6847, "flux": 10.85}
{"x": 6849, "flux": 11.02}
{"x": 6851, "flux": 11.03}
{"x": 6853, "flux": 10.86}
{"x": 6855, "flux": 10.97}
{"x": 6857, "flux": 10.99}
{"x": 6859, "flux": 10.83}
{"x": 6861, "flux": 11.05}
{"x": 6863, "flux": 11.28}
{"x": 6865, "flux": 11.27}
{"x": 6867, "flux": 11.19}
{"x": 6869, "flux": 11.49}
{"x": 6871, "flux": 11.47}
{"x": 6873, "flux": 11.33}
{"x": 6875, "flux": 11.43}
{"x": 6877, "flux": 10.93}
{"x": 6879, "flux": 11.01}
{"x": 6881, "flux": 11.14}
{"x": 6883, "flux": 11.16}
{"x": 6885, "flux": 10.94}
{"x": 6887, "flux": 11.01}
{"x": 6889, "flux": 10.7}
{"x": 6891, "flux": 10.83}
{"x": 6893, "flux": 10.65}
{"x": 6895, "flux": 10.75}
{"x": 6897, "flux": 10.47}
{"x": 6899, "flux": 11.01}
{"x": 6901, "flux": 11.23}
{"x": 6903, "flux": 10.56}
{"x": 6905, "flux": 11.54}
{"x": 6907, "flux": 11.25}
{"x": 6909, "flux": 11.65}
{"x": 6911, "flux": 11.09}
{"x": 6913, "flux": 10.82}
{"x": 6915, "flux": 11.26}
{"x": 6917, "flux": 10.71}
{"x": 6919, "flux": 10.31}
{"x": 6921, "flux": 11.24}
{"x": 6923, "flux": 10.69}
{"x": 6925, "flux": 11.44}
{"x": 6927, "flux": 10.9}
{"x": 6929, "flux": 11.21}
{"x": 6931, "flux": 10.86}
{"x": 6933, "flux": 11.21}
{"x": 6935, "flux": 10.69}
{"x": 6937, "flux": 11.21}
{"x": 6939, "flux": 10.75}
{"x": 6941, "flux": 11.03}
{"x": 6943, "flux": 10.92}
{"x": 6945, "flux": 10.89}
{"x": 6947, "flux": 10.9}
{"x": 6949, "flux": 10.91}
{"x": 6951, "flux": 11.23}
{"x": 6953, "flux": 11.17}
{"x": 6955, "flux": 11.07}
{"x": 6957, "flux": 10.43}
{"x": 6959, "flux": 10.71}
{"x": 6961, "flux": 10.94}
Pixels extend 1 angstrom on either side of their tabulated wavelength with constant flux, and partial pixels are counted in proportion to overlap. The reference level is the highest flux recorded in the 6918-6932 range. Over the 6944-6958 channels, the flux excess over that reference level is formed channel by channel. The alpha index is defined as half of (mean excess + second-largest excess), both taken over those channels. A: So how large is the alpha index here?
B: -0.38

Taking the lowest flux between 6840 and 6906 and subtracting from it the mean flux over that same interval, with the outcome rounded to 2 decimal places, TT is -0.55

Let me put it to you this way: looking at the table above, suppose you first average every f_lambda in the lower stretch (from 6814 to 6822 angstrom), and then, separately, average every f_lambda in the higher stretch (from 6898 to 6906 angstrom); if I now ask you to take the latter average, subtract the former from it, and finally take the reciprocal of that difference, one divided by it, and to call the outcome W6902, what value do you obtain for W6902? 200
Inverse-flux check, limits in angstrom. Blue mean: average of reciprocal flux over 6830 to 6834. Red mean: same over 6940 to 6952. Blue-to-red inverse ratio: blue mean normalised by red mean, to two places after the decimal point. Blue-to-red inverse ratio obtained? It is 0.96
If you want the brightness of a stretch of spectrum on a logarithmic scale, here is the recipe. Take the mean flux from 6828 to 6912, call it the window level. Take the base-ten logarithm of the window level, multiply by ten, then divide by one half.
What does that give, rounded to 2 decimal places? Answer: 20.88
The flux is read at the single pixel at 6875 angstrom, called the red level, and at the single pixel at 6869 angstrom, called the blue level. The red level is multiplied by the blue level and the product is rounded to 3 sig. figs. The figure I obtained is 131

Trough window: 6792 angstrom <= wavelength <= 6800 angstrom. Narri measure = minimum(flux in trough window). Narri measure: 10.62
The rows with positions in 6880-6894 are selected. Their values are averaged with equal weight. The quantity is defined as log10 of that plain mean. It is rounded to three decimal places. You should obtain 1.038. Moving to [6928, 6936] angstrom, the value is 1.041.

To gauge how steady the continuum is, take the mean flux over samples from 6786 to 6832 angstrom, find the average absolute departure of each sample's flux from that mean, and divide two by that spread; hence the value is 11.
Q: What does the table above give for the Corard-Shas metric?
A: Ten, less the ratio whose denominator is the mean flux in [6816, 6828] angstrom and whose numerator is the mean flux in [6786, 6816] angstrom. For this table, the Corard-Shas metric 9.01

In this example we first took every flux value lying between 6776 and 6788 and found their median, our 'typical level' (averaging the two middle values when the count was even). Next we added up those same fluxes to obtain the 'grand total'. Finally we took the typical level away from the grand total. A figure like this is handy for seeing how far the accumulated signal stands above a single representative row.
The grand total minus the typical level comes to 56.51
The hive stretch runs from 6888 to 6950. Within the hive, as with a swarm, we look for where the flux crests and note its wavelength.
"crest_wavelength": 6909 angstrom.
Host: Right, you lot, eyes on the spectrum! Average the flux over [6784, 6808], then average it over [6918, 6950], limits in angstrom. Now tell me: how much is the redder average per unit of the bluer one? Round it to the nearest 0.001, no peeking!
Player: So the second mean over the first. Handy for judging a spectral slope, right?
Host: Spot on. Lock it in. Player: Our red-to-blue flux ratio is 0.989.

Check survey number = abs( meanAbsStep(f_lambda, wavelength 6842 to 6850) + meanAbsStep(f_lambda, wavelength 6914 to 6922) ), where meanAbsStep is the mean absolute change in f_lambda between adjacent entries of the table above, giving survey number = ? 0.70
